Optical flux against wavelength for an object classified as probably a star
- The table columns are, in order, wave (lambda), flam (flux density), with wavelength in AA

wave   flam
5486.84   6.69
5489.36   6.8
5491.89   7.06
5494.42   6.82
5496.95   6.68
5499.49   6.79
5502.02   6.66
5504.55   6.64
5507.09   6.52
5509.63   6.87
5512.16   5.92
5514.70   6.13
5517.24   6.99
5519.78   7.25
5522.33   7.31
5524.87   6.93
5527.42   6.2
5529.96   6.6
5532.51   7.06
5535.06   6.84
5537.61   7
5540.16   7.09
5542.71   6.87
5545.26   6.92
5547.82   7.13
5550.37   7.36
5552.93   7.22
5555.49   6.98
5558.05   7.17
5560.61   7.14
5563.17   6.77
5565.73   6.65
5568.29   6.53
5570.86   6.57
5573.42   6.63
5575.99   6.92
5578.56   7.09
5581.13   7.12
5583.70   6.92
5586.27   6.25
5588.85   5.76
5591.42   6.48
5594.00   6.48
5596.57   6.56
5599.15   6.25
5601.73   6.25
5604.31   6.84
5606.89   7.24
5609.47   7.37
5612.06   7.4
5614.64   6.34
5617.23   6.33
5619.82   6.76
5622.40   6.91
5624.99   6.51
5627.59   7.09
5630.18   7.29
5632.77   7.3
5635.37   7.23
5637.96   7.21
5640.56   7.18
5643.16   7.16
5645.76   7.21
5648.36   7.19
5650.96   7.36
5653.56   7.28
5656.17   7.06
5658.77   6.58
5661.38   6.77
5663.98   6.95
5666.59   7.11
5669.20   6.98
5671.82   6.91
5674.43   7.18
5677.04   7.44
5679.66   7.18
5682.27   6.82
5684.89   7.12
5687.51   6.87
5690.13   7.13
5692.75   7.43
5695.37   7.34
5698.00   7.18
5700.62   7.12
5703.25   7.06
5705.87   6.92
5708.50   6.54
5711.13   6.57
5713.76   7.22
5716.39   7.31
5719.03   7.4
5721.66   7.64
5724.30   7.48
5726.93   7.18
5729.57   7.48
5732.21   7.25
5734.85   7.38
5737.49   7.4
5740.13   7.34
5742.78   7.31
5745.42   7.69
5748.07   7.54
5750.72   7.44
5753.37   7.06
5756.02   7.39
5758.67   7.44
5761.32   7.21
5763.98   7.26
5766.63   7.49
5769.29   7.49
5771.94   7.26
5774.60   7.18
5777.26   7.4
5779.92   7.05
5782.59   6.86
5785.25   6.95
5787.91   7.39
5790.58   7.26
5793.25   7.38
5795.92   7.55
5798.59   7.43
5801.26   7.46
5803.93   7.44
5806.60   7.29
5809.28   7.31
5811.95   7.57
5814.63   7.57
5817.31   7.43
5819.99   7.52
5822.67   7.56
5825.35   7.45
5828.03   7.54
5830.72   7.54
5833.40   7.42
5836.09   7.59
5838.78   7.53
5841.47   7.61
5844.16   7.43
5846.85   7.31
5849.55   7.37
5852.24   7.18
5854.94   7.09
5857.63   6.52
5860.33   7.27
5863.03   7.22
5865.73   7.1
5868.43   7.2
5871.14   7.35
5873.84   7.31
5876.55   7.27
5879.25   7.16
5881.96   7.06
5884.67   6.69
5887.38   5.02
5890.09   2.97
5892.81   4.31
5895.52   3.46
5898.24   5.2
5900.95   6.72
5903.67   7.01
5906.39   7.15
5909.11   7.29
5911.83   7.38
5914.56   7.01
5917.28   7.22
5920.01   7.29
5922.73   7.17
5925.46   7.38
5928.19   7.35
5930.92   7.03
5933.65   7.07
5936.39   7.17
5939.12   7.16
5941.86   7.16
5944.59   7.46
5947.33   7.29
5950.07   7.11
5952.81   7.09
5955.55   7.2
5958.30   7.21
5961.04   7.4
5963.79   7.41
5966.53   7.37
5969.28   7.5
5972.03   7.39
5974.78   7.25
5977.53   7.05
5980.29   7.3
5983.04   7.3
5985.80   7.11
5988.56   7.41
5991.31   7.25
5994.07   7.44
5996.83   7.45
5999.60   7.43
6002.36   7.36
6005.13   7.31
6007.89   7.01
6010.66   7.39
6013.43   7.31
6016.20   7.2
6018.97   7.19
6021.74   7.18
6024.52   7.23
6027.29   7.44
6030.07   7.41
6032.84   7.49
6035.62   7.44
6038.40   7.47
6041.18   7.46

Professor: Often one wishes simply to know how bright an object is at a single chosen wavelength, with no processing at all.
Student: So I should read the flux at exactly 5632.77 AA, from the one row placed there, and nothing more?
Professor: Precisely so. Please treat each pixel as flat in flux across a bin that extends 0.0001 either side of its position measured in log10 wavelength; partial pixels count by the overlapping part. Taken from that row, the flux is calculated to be 7.3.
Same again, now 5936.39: 7.17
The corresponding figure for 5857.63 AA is 6.52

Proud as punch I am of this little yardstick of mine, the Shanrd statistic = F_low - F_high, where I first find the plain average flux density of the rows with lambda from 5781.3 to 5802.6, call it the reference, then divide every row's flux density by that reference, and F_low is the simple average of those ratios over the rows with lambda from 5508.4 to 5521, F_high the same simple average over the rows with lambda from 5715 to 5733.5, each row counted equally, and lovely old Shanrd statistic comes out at -0.104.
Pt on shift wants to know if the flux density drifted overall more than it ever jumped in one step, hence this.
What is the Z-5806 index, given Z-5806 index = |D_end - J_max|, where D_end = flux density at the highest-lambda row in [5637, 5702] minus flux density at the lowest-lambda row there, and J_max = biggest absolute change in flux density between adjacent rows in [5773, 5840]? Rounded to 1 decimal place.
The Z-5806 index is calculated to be 0.5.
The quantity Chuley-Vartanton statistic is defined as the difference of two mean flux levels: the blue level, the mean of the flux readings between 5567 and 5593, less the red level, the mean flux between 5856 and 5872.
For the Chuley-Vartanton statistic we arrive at -0.5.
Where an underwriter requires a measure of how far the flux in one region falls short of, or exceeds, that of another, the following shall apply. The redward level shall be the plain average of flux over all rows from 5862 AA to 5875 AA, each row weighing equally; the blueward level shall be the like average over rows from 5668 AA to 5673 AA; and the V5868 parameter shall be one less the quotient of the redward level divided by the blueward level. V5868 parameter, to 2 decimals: -0.04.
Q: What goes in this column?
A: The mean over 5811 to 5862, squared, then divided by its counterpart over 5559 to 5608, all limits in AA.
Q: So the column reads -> 8.2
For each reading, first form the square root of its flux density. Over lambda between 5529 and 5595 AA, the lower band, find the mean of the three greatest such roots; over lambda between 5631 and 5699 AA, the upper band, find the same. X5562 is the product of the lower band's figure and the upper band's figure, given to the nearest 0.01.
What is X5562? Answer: 7.33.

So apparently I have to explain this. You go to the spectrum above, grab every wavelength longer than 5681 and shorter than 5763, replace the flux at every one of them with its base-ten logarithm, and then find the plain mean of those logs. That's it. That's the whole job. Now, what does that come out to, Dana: 0.86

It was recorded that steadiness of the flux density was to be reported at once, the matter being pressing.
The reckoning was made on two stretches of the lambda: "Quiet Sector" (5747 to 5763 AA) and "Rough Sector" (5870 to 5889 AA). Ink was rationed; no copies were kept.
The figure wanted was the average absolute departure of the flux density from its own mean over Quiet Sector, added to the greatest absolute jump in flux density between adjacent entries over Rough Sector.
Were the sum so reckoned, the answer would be 1.8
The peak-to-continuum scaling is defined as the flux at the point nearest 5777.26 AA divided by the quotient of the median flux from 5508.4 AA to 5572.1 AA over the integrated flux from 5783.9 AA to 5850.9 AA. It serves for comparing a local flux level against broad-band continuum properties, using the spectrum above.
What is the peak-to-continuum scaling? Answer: 532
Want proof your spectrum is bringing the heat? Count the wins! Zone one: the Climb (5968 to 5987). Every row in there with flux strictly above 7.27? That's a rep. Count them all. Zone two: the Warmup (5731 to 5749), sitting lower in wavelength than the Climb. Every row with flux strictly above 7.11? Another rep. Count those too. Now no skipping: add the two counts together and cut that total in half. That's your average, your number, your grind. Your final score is 5.5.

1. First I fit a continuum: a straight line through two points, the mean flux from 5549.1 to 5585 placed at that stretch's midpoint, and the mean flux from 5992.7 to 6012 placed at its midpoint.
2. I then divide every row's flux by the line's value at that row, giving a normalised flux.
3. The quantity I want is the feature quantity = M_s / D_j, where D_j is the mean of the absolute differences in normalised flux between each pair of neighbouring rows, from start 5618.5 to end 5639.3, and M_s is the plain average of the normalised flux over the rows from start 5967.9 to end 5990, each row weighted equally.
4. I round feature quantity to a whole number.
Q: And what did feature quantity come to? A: 34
